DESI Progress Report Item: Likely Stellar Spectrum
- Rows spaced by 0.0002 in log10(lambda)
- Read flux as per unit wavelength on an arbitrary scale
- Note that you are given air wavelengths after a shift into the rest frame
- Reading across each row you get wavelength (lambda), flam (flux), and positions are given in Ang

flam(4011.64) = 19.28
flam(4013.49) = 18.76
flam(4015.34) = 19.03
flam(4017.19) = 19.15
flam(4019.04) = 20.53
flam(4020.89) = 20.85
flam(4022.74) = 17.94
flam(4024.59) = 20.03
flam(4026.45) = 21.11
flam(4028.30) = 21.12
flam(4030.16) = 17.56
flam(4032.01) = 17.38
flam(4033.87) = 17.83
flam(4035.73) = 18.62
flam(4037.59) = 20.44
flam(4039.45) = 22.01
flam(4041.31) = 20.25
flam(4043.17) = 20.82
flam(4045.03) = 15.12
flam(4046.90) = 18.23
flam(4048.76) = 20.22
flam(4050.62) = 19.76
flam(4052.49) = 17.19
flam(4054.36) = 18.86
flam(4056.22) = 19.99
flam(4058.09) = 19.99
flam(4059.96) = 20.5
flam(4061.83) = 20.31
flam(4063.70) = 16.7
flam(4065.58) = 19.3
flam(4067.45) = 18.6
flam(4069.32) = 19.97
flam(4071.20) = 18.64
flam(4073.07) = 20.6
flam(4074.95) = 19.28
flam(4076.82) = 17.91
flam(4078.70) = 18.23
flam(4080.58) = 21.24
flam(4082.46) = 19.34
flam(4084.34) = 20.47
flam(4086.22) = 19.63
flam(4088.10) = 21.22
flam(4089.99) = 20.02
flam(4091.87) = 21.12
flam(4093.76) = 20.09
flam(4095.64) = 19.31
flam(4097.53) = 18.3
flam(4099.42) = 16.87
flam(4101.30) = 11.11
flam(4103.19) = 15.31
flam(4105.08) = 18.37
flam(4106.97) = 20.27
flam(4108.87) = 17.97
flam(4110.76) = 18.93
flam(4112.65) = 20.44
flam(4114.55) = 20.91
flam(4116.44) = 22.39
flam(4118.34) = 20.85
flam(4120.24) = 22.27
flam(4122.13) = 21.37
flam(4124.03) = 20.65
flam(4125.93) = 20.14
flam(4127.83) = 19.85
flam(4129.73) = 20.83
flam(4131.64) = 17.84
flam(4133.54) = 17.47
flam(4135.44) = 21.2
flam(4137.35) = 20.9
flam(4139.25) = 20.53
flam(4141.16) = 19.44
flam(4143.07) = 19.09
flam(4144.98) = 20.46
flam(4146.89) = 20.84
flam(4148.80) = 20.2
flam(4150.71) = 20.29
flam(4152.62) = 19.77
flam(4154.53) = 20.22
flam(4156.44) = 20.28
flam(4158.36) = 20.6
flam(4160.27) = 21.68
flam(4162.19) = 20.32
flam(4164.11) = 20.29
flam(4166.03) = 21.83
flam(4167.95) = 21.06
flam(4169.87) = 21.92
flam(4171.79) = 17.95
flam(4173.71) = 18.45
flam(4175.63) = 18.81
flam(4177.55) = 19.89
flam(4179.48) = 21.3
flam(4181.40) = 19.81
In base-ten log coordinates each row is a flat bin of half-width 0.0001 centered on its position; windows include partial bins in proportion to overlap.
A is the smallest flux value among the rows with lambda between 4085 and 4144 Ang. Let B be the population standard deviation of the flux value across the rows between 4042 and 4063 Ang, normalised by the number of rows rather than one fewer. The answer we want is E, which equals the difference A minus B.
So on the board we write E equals 9.5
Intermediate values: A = 11.11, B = 1.6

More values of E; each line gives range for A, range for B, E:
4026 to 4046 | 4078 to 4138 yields 12.9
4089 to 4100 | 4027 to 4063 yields 15.2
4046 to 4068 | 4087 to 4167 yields 14.7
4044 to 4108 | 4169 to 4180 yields 9.6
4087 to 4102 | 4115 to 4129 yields 10.2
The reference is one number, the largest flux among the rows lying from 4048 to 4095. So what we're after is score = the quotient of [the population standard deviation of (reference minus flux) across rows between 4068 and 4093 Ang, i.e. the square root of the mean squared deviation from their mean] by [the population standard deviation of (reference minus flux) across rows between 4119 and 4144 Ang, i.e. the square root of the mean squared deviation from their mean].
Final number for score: 0.81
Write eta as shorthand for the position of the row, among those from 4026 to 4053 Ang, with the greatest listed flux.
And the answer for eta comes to 4039.45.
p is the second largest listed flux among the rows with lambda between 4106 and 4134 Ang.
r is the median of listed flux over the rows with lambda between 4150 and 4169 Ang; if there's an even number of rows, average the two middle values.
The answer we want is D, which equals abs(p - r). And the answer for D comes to 2.0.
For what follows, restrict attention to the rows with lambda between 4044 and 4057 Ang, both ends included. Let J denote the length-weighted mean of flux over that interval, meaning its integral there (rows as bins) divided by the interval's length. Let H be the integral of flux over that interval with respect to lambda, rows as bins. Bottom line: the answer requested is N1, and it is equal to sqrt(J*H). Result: 66.7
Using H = 240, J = 18.5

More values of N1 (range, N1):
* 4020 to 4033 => 70.0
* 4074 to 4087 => 70.1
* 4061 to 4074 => 69.0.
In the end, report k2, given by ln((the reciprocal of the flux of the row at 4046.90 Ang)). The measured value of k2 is -2.90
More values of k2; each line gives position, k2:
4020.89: -3.04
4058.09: -3.00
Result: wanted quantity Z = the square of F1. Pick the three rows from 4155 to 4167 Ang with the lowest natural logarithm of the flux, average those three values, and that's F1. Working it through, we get 9.06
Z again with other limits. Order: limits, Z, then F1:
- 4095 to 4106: 7.04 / 2.65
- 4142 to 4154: 8.88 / 2.98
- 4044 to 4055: 7.96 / 2.82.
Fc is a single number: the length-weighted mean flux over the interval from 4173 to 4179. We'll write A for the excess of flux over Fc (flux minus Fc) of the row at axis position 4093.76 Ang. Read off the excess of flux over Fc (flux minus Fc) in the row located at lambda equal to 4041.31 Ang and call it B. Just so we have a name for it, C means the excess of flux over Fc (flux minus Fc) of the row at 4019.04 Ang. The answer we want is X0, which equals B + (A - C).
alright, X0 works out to 0.6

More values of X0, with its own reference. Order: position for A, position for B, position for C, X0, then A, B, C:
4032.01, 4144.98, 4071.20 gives -0.1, -1.9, 1.2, -0.6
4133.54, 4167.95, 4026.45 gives -1.8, -1.8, 1.8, 1.9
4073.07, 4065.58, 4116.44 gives -1.7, 1.3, 0.0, 3.1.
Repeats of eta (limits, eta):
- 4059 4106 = 4080.58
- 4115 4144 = 4116.44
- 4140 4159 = 4146.89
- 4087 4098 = 4088.10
